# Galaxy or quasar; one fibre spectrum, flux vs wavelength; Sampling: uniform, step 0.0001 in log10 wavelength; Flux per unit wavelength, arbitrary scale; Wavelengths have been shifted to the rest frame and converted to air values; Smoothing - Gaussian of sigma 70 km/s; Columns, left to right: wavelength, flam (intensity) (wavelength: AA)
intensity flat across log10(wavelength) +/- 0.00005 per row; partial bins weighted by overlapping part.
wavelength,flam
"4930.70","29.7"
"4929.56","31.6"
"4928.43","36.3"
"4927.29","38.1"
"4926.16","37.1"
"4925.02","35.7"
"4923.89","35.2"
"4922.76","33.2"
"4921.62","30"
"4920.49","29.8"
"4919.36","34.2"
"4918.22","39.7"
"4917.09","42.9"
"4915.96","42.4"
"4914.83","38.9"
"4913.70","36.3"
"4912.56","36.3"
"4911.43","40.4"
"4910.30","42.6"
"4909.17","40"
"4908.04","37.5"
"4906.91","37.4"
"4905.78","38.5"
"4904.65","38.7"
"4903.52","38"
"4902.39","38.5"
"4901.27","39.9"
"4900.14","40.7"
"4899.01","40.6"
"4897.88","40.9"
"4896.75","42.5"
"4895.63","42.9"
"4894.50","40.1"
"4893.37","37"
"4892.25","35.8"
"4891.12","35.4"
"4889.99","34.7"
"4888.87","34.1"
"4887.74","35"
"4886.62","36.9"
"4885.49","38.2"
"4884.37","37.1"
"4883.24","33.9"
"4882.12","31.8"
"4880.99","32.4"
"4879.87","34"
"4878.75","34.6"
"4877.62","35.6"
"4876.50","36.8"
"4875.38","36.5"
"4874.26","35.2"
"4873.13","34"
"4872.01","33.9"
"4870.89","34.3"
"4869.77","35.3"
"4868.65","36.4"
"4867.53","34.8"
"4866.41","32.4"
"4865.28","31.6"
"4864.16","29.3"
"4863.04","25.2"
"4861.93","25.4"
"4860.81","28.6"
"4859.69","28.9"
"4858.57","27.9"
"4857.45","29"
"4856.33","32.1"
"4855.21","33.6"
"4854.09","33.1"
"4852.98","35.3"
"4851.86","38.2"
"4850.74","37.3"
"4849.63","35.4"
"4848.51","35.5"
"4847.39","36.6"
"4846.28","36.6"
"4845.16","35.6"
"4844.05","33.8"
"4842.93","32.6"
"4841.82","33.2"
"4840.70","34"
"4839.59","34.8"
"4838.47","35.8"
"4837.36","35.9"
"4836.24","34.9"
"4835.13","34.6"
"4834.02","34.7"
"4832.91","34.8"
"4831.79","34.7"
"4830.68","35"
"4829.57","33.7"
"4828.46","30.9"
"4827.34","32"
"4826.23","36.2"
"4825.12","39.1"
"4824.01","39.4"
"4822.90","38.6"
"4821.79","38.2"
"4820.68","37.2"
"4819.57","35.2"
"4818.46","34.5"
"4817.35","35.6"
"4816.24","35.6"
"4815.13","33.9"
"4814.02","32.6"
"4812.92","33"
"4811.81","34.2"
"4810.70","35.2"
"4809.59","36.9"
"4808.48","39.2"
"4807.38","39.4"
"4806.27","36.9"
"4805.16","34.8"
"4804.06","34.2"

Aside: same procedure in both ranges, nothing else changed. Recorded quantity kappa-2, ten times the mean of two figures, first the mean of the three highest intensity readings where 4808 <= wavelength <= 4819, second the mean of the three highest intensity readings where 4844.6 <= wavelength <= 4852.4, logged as 373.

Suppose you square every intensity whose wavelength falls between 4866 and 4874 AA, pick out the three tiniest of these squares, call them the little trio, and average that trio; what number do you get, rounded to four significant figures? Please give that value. 1118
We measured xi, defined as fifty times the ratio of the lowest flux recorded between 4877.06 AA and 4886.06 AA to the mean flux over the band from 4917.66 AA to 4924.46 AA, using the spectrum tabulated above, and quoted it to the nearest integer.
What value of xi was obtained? 47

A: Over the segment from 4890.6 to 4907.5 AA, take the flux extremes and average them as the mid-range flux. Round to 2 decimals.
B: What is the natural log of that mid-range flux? 3.67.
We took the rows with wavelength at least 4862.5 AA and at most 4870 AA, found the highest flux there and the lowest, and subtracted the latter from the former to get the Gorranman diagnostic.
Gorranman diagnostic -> 11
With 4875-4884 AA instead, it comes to 5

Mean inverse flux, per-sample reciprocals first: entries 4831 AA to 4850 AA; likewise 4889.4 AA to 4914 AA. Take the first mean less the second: 0.0028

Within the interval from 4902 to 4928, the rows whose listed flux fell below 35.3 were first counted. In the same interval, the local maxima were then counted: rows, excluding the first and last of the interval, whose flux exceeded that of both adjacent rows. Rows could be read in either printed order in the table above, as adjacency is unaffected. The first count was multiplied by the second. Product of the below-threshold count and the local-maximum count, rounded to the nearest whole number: 15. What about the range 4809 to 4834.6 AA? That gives 42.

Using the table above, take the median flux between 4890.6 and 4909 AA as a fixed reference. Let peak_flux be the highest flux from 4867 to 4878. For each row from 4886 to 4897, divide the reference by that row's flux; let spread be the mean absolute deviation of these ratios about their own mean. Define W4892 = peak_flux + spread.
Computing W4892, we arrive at 36.9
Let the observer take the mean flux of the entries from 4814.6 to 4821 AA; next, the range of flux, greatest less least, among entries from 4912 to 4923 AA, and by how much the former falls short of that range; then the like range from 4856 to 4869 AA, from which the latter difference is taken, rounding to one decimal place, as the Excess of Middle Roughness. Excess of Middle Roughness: 33.4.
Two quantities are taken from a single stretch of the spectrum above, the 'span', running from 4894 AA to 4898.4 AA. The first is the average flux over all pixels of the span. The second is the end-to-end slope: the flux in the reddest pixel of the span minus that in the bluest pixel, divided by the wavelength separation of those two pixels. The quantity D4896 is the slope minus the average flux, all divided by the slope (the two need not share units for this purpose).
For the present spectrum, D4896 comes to -175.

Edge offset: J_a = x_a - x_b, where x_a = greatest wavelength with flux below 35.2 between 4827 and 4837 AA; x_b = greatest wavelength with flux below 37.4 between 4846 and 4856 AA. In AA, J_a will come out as -19.0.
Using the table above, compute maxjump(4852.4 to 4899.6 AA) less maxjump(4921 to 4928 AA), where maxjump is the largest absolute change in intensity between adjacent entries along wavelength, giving 0.9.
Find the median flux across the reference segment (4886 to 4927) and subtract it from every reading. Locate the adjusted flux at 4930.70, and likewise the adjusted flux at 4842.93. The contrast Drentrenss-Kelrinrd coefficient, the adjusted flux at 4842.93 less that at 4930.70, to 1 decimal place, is 2.9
